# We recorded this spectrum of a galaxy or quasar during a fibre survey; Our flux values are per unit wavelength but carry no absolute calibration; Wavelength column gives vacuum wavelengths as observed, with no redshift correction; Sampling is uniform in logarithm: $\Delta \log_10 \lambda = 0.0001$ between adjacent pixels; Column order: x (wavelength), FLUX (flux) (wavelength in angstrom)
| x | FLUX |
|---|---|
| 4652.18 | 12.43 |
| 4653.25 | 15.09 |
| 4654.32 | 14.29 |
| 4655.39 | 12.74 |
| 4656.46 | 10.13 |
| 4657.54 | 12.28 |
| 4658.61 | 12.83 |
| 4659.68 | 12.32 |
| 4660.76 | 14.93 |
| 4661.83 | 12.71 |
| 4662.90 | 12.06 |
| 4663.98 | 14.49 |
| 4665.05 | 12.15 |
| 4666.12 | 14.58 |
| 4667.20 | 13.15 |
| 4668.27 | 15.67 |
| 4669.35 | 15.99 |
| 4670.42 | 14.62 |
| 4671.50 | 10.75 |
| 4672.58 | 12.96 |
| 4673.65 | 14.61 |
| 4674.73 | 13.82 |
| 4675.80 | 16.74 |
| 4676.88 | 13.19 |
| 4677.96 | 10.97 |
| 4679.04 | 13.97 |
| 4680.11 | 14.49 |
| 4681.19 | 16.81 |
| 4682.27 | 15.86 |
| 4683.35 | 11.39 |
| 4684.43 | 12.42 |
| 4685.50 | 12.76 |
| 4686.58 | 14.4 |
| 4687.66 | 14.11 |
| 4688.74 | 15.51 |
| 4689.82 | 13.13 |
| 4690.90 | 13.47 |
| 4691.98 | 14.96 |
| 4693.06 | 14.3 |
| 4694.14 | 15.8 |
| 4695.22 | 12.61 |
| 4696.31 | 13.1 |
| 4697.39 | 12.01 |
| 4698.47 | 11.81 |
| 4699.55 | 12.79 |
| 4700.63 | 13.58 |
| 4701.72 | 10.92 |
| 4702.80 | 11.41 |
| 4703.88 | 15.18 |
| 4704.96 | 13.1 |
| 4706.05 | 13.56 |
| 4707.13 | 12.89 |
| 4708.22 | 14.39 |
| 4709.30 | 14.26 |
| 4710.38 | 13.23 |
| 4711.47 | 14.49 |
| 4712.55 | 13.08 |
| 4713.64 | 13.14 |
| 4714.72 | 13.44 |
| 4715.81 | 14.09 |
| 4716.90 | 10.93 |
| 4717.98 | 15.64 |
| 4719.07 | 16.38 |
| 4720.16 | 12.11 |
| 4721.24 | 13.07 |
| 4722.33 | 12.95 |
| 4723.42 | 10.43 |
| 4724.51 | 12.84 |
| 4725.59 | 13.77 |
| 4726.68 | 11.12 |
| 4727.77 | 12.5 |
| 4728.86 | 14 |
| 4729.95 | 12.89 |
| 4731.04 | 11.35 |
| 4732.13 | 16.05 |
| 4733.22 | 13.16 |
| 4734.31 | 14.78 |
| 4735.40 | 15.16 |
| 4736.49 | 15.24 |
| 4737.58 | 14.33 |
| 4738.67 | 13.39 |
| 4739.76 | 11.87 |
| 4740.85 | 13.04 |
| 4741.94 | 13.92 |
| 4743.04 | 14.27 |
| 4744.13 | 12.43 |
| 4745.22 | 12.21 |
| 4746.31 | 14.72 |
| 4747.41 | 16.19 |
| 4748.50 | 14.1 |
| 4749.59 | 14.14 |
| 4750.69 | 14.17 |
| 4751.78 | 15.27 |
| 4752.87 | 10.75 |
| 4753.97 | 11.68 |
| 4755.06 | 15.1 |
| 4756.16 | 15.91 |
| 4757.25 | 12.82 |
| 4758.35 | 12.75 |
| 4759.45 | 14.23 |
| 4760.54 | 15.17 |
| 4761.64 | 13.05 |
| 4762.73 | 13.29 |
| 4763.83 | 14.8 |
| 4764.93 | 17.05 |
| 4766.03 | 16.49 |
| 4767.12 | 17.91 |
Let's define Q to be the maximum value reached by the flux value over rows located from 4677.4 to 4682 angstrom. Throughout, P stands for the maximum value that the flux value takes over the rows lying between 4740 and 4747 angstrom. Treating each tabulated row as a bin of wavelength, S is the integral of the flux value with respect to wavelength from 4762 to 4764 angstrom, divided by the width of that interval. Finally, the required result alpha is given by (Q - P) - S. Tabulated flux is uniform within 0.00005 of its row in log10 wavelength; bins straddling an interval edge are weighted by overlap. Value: -12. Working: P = 14.72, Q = 16.81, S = 13.8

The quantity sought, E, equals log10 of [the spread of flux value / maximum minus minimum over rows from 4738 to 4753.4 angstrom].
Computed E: 0.736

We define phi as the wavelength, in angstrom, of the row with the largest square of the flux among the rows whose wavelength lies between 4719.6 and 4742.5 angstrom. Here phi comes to 4732.13 angstrom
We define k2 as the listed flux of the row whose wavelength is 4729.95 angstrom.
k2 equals 12.89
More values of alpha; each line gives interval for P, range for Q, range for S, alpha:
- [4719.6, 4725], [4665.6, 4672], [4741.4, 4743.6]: -11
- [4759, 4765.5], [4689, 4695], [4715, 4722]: -15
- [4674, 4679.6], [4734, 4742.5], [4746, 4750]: -16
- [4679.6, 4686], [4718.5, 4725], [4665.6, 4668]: -14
